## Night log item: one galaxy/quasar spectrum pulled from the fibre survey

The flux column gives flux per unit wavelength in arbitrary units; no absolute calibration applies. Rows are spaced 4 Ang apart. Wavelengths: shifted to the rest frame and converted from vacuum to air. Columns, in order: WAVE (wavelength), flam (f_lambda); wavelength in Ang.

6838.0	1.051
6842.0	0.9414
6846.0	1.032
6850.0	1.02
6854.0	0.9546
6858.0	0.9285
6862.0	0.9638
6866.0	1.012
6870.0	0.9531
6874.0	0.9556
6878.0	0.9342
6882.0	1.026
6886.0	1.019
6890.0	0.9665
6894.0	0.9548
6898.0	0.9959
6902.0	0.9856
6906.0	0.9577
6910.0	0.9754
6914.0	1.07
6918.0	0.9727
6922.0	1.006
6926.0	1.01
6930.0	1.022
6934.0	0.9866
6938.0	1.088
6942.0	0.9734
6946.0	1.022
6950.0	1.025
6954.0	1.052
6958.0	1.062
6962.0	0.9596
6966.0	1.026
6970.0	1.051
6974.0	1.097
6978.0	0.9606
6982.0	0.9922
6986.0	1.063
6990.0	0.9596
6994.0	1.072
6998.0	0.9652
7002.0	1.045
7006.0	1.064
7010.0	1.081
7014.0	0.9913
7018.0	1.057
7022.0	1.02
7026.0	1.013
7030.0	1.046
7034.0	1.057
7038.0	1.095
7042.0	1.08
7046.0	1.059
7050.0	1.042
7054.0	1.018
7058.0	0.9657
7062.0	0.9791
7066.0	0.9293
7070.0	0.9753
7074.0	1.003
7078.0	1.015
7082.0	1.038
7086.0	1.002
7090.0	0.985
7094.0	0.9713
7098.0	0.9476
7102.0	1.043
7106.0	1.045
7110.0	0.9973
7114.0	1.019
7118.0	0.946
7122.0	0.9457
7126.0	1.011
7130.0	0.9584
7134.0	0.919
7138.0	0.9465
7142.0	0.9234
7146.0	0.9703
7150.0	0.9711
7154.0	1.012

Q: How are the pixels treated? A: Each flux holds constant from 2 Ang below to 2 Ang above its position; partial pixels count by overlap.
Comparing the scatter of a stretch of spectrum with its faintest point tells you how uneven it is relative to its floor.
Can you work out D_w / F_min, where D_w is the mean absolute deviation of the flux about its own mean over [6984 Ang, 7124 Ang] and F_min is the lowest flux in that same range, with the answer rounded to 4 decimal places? 0.0411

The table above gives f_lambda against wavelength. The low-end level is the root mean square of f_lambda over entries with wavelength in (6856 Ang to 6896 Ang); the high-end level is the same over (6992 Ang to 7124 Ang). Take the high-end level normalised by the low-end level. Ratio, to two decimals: 1.05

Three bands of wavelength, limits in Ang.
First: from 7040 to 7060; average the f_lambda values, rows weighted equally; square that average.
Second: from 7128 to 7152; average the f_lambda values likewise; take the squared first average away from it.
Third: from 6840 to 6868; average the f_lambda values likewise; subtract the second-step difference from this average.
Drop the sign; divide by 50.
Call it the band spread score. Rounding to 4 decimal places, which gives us 0.0220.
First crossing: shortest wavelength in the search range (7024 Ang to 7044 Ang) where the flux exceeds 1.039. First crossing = 7030.0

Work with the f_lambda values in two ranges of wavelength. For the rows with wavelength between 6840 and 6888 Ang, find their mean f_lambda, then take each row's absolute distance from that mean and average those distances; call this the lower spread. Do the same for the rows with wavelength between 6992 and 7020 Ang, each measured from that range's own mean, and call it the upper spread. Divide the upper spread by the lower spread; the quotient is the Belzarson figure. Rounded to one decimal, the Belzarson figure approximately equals 1.0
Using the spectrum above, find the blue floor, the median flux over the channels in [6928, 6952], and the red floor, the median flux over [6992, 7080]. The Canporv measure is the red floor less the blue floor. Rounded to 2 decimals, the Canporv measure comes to 0.01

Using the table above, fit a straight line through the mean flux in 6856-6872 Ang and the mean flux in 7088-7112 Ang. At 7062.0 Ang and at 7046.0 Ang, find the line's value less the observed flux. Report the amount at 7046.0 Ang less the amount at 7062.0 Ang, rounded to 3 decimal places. -0.082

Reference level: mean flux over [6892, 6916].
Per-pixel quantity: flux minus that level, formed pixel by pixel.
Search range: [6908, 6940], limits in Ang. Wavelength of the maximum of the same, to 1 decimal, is 6938.0 Ang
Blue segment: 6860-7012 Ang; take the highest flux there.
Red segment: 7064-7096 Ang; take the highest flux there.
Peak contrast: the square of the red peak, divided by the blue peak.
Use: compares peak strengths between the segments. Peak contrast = 0.98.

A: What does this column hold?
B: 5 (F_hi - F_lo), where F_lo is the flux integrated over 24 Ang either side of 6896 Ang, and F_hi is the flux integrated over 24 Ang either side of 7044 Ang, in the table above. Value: 10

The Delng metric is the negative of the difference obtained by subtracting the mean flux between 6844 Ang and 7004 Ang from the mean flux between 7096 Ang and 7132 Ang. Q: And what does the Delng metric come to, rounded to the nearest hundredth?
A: 0.01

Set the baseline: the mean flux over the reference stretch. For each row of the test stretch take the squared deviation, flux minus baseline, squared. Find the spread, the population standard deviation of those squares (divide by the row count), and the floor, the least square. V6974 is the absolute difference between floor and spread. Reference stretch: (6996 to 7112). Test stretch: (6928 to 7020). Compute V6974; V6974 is 0.0016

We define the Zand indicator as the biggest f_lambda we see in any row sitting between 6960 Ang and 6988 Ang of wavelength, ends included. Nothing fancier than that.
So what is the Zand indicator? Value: 1.097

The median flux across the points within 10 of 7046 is 1.06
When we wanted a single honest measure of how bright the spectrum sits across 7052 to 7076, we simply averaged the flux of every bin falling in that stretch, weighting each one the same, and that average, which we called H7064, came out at 0.98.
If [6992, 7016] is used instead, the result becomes 1.04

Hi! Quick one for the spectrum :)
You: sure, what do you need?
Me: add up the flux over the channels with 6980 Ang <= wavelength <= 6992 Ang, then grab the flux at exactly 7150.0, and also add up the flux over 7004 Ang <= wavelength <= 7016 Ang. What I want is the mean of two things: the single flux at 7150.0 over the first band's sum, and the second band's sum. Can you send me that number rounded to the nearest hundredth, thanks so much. 1.73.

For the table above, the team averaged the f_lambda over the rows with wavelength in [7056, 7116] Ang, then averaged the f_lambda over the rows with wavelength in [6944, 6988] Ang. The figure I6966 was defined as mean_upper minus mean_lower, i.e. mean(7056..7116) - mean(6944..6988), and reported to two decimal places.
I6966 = -0.03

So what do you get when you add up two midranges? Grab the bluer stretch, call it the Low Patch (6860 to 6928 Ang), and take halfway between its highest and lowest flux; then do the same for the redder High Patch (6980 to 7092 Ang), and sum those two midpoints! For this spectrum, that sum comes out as 2.01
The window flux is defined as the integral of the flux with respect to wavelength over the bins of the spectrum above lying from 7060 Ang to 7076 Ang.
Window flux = 15.5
